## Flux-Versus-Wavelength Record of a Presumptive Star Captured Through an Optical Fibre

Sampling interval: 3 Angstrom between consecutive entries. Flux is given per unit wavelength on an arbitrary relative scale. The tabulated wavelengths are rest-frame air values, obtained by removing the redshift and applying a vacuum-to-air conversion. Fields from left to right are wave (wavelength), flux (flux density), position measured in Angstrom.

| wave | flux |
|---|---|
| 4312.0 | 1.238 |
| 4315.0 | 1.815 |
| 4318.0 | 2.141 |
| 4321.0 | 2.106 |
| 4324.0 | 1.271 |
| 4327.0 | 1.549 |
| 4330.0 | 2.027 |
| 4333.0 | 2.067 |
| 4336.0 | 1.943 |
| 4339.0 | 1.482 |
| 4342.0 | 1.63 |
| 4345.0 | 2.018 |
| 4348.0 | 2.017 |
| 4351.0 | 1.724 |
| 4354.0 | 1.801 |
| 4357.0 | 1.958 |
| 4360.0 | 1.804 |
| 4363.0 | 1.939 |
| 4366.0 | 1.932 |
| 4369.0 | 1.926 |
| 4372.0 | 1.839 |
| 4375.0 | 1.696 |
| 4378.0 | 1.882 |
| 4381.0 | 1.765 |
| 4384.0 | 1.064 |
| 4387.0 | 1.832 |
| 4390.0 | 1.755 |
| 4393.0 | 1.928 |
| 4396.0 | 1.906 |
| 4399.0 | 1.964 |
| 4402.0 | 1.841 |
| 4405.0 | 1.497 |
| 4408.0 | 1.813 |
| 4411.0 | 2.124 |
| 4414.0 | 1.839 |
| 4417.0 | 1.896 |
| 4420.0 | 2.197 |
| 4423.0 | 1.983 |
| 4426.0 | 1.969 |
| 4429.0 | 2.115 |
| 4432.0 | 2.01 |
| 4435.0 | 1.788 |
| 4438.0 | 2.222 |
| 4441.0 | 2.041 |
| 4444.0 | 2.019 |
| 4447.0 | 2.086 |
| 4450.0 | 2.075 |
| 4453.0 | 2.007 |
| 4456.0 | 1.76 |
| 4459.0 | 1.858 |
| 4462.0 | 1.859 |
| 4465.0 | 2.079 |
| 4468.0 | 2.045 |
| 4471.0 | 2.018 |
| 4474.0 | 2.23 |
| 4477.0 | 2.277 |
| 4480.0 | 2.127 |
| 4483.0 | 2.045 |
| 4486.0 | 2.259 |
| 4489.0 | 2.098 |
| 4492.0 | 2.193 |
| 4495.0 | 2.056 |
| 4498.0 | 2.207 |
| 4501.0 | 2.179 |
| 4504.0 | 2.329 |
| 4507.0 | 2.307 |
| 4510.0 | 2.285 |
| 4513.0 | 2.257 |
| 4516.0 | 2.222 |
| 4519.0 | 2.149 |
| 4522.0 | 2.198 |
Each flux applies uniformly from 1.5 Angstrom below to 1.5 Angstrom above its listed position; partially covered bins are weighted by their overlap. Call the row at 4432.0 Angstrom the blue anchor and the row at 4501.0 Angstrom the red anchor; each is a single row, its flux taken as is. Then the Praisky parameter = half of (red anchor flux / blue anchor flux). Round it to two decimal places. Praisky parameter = 0.54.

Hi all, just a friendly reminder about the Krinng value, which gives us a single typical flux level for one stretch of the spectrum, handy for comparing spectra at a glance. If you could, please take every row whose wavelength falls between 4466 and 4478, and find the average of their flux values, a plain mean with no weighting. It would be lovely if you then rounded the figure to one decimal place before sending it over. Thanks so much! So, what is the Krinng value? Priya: 2.1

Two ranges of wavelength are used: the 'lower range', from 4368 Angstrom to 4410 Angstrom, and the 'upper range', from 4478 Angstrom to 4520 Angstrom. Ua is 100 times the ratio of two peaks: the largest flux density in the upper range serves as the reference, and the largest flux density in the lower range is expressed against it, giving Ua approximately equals 84.3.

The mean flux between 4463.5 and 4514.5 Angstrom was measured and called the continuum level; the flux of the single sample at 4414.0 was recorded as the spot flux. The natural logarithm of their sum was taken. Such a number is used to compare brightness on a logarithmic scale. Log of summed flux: 1.390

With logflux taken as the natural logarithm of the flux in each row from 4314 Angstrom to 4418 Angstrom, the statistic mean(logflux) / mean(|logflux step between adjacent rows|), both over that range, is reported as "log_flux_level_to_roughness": 4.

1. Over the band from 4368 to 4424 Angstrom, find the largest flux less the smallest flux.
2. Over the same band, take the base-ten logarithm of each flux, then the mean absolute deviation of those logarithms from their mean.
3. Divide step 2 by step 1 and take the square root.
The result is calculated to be 0.185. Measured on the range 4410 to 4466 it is 0.226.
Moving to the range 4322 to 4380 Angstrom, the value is 0.228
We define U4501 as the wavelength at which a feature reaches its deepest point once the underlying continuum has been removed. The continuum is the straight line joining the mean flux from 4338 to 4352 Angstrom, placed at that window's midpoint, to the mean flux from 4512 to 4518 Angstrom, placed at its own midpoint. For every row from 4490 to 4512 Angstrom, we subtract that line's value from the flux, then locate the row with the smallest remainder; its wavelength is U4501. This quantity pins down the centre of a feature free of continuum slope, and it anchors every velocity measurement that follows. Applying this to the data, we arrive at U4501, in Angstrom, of 4495.0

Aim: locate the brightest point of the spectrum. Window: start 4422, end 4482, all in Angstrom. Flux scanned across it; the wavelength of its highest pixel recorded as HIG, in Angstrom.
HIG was 4477.0 Angstrom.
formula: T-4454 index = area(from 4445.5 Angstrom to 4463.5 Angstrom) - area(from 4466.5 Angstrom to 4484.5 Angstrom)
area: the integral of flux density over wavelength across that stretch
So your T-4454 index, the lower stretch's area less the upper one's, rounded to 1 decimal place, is -3.3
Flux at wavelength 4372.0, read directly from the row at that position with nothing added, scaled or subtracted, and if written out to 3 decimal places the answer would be 1.839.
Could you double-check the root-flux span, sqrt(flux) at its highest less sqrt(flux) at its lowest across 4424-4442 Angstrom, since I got 0.15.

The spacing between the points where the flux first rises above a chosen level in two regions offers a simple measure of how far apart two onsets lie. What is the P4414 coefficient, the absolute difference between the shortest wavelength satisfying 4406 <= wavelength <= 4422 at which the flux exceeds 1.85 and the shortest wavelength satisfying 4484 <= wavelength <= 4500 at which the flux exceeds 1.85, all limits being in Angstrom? 75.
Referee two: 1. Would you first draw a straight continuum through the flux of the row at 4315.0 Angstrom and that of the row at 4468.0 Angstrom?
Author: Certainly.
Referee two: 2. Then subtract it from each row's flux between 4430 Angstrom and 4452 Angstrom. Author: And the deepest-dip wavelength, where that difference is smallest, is 4435.0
